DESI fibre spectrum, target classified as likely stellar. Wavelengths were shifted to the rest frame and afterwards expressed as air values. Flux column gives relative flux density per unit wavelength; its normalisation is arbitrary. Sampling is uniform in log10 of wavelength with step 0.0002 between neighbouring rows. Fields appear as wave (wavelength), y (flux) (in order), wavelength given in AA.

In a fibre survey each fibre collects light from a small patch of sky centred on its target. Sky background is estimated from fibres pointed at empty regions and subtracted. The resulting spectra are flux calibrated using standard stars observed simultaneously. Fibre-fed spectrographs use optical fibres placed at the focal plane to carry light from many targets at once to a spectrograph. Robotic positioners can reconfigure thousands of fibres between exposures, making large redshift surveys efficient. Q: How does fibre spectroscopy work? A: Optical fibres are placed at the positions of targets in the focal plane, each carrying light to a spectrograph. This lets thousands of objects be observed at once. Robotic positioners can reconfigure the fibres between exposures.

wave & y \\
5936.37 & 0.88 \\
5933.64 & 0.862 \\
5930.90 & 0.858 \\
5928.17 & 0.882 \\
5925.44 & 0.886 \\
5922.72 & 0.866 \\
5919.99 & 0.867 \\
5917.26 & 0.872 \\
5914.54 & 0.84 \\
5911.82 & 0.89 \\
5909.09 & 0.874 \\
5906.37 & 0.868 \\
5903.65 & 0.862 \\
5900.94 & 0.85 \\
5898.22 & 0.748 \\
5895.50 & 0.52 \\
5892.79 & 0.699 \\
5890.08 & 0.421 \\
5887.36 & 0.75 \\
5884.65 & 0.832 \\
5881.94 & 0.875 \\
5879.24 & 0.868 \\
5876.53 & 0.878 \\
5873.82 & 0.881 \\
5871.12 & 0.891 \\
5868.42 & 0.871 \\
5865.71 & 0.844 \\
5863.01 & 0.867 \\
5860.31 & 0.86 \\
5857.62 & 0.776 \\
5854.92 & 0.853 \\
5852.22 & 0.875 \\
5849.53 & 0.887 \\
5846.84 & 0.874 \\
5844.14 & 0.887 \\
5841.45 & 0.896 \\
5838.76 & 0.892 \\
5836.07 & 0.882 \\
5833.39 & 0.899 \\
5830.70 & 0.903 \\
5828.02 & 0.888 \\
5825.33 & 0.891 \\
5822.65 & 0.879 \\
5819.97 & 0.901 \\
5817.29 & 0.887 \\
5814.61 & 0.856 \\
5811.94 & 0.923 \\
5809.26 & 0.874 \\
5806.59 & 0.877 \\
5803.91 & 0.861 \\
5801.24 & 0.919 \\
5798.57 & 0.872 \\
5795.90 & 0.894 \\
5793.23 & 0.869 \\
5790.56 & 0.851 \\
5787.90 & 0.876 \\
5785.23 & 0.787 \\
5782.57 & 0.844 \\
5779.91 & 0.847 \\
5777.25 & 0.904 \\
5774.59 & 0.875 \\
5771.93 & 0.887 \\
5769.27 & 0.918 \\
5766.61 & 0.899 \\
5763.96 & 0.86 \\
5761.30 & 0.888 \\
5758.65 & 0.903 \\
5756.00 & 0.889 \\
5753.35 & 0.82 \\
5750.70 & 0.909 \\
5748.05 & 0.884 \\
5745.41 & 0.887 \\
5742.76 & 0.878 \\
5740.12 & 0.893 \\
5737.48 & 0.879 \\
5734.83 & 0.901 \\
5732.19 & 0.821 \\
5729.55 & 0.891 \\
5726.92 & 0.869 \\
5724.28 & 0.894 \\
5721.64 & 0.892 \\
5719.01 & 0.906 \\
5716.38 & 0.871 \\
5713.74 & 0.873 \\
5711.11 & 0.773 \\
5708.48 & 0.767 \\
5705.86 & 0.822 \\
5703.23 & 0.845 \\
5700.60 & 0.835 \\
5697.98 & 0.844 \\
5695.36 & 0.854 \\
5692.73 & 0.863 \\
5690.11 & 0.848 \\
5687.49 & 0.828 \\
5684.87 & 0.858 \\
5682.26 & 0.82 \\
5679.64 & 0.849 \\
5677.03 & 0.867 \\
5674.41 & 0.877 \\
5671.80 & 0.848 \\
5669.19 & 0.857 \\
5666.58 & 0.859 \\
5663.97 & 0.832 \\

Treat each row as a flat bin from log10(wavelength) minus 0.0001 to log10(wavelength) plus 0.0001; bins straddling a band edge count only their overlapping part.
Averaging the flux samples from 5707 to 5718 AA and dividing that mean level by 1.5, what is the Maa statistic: 0.55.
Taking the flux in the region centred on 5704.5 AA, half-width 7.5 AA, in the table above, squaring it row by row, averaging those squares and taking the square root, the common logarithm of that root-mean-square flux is -0.089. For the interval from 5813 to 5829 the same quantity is -0.054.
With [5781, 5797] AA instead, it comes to -0.068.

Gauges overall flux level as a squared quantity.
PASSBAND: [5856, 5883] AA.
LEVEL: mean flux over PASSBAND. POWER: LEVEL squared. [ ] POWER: 0.74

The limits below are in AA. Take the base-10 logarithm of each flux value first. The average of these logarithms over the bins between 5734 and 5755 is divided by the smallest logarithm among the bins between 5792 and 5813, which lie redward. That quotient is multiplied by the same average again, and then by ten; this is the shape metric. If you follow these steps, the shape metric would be -0.47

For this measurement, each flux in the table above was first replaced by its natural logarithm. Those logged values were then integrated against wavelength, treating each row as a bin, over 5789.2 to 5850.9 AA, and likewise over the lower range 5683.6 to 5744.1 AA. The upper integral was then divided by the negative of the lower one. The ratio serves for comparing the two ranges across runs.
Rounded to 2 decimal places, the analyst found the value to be -0.80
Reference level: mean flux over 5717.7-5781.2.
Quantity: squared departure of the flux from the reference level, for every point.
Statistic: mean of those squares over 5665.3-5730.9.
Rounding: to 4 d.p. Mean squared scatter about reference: 0.0020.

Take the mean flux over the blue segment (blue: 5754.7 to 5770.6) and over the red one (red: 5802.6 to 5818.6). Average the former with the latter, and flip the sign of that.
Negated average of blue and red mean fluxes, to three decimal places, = -0.886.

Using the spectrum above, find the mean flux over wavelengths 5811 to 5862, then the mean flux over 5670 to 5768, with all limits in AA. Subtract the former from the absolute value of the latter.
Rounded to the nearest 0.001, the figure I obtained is -0.017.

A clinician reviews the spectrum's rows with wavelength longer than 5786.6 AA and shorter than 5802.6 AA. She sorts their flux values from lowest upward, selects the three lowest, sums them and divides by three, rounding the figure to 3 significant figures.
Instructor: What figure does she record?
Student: 0.864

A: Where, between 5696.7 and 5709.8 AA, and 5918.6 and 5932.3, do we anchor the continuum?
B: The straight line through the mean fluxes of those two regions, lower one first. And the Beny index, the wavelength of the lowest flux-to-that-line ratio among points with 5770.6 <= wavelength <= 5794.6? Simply 5785.23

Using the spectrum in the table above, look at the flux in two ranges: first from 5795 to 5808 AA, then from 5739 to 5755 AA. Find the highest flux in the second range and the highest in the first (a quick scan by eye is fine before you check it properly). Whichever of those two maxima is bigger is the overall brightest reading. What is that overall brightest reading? 0.919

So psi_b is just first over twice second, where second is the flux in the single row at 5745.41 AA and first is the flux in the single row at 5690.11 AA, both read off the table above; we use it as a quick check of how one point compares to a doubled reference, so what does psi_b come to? 0.478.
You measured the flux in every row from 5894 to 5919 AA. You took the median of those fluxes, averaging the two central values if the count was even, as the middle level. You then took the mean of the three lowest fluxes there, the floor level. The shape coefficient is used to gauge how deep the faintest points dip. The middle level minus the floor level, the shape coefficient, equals 0.159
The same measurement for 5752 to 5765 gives 0.032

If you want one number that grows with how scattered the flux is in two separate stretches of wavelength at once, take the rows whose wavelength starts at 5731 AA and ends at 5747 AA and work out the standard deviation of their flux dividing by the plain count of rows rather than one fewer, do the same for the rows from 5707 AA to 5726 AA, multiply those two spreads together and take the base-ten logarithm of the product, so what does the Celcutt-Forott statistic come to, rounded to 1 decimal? -2.9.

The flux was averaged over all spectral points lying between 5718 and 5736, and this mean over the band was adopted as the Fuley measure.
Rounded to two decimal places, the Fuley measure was 0.88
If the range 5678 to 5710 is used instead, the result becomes 0.84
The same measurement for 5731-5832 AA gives 0.88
